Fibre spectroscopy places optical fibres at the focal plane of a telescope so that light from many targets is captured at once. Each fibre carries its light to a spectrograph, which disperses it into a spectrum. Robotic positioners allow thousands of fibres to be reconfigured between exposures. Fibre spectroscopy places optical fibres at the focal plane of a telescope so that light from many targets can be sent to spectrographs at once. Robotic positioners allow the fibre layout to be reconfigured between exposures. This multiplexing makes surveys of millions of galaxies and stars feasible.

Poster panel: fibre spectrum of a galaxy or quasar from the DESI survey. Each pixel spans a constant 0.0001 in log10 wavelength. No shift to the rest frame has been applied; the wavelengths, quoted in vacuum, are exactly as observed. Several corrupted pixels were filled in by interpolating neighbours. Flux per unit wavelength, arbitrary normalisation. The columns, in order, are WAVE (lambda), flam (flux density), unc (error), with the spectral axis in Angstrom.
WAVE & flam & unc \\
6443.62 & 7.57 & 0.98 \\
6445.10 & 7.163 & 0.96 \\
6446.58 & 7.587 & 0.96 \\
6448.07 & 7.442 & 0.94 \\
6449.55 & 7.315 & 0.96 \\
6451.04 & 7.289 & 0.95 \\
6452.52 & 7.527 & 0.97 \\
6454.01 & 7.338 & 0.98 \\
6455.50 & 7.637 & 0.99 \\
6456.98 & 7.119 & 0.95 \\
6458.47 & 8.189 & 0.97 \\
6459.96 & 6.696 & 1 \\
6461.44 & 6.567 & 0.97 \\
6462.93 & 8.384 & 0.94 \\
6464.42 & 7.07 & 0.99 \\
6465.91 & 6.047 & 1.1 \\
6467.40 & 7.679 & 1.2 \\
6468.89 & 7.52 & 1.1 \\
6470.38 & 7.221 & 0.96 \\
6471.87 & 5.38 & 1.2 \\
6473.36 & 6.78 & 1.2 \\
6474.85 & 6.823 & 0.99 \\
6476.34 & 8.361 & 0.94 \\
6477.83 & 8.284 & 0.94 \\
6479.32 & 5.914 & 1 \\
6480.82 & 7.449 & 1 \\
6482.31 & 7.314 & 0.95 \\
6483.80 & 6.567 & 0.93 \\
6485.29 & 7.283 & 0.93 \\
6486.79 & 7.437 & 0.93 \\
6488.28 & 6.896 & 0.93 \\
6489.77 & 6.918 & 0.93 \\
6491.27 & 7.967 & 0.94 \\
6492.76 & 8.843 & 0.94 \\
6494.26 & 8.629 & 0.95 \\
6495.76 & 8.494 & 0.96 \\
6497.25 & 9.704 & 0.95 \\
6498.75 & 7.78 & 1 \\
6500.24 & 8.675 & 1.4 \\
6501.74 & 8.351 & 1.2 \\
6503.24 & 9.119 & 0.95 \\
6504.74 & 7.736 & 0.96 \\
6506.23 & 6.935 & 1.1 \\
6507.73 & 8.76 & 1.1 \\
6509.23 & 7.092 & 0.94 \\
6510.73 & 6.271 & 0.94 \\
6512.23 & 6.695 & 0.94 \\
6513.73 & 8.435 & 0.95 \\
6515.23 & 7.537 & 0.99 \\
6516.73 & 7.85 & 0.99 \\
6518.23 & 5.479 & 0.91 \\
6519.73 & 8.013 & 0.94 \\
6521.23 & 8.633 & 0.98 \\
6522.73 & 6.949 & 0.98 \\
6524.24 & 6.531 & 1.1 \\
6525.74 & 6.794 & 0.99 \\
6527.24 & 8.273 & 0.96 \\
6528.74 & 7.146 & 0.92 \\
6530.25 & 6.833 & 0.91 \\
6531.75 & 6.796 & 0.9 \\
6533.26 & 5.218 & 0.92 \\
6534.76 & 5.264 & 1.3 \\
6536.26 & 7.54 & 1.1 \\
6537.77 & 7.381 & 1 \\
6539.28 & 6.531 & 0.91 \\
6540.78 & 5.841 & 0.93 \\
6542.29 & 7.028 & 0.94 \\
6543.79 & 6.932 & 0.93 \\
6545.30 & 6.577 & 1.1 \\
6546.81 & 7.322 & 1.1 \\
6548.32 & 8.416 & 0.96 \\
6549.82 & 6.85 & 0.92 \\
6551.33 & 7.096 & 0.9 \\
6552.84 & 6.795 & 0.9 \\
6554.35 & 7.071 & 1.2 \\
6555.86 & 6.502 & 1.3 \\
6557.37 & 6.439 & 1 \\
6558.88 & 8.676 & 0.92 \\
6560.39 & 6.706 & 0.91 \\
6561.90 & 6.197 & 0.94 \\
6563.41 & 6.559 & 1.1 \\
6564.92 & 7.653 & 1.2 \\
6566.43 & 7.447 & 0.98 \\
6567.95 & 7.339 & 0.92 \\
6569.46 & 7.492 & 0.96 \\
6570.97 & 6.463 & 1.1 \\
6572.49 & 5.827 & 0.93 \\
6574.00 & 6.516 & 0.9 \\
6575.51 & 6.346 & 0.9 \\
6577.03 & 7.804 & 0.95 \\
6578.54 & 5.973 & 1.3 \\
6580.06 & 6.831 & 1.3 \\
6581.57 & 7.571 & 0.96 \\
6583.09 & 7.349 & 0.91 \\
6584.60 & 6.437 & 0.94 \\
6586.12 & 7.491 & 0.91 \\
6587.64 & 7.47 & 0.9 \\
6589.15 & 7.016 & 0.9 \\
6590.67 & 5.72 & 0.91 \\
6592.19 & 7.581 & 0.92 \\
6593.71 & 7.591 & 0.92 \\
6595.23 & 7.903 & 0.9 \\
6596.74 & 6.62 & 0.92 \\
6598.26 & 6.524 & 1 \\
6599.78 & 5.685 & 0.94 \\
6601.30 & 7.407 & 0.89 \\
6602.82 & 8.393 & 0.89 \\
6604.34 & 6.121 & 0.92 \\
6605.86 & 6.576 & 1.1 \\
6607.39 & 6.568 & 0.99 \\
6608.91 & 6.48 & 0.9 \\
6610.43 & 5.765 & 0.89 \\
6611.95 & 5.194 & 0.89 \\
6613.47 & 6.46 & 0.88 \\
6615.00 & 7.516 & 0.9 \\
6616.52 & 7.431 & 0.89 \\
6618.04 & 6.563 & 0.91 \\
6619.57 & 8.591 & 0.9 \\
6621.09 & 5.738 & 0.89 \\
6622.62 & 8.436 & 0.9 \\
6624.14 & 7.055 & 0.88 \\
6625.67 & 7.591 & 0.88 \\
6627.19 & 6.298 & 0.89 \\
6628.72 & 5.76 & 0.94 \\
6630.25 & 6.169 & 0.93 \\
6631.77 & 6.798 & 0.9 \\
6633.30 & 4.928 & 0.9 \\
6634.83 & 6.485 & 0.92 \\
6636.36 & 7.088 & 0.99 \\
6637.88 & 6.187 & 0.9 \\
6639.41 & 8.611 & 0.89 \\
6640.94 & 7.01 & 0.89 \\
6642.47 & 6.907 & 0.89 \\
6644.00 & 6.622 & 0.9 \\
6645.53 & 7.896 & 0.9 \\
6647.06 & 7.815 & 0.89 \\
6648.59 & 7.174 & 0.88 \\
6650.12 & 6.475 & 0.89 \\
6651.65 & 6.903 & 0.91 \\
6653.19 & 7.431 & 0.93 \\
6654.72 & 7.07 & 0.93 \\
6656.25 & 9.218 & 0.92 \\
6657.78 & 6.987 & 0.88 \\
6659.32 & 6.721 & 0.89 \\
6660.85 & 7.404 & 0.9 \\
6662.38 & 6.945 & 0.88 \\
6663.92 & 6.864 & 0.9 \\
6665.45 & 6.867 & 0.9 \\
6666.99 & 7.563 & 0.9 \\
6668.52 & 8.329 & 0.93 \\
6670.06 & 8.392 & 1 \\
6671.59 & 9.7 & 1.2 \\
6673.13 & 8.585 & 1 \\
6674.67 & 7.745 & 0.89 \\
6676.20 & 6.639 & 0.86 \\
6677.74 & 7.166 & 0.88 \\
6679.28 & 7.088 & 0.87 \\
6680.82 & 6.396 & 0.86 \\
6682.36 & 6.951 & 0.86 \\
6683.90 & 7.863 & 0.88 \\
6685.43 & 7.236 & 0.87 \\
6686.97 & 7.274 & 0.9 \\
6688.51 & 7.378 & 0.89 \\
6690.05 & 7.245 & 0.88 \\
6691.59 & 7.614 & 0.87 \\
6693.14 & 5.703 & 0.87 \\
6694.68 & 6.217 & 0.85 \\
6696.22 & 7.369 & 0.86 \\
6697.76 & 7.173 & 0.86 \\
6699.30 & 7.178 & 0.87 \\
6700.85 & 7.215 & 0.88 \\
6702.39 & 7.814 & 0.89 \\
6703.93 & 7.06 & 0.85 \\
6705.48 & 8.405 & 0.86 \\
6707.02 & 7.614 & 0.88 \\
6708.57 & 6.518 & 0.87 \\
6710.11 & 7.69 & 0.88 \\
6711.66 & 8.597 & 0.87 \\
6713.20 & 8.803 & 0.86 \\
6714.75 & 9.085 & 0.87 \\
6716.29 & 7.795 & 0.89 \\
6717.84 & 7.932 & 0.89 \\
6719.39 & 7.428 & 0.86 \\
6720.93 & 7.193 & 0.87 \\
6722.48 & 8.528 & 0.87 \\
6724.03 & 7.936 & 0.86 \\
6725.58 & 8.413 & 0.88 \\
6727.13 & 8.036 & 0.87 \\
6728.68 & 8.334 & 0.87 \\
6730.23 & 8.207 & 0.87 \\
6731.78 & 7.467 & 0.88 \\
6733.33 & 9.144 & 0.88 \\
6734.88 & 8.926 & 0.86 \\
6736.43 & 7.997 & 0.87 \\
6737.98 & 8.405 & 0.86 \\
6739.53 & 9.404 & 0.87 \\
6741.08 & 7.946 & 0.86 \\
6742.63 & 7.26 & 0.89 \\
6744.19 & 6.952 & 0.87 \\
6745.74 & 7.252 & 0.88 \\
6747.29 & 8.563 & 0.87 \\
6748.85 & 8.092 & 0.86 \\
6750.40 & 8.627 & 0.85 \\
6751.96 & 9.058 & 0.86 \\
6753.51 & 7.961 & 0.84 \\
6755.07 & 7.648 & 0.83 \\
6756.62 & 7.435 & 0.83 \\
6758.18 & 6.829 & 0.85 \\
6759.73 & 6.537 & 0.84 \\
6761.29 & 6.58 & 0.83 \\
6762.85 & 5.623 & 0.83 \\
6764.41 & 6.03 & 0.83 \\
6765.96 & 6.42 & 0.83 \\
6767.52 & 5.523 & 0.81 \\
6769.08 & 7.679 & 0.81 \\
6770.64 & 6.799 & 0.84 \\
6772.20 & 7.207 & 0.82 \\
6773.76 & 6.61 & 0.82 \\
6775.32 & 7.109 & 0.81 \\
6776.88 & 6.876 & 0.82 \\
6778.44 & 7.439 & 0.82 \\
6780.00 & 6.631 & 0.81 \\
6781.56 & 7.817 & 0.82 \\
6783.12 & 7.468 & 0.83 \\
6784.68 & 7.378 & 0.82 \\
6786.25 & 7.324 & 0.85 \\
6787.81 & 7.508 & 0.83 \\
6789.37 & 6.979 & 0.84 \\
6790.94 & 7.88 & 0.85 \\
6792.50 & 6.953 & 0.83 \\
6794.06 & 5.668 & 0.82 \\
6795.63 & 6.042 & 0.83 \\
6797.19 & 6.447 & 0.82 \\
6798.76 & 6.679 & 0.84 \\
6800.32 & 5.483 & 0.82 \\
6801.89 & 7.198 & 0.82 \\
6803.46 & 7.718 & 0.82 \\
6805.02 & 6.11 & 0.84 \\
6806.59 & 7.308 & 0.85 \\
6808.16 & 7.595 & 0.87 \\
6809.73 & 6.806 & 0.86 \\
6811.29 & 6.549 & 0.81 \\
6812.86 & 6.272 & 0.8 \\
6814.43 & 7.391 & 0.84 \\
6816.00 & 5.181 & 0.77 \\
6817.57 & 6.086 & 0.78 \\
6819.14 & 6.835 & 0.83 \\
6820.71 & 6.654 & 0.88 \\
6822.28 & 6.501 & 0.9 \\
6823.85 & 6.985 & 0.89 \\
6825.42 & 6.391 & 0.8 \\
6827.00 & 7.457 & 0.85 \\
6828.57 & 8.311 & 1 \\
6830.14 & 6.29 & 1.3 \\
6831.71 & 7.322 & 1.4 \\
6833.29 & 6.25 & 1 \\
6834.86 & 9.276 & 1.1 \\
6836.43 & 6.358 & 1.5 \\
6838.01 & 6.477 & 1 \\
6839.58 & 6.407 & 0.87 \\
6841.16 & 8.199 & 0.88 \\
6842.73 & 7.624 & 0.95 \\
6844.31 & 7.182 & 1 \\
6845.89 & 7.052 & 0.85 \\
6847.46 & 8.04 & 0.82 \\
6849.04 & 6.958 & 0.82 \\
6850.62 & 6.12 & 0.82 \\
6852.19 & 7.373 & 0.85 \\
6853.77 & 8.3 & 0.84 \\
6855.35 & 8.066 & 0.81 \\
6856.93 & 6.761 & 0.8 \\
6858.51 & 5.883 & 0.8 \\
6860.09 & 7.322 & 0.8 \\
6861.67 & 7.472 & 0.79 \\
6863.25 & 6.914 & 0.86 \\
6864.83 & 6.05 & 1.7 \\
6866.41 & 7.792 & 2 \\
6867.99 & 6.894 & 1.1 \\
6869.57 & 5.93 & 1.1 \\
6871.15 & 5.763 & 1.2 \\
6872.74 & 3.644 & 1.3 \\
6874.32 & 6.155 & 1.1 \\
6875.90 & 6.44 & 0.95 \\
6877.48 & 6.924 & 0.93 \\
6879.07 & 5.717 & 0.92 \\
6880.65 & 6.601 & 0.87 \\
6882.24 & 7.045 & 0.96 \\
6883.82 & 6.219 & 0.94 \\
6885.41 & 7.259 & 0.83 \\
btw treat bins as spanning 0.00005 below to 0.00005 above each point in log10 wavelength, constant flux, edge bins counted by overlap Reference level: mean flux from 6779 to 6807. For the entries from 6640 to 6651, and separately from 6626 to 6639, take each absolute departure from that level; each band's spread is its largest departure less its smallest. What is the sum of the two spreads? 2.8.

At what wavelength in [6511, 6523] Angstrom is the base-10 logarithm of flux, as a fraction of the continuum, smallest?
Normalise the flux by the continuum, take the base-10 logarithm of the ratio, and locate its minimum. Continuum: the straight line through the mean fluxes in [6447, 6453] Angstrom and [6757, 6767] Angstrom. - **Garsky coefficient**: 6518.23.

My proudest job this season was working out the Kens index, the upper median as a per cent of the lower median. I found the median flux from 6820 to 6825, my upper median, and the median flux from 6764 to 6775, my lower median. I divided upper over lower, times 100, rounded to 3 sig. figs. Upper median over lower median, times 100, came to 101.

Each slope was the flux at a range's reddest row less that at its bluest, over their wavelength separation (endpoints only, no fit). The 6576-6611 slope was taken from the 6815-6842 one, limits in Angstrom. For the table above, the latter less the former 0.181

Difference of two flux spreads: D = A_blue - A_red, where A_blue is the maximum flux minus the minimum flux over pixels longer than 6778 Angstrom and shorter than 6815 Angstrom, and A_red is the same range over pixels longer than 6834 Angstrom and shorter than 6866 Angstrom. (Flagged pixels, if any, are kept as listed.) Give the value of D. -1.0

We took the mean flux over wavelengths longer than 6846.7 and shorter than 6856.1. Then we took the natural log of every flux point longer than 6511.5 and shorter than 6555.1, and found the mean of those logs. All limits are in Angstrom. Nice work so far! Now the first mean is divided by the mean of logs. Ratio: 3.85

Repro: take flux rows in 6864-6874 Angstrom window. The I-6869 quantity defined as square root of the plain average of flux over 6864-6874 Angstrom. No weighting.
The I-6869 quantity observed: 2.45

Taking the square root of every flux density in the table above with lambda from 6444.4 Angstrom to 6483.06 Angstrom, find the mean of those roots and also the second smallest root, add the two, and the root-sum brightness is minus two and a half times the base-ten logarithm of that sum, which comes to -1.773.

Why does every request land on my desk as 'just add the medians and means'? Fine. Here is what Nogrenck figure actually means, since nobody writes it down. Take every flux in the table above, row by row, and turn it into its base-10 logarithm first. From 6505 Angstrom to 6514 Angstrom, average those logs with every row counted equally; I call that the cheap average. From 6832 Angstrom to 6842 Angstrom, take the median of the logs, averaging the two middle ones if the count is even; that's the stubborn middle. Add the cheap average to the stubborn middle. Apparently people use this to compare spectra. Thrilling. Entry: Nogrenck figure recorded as 1.67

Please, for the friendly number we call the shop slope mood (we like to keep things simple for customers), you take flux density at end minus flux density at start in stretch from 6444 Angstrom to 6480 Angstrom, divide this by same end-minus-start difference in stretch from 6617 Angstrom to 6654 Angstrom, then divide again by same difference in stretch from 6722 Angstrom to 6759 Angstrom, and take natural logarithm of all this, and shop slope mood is -0.2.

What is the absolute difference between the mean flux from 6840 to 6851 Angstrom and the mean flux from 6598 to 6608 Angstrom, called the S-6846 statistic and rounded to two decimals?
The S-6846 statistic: 0.56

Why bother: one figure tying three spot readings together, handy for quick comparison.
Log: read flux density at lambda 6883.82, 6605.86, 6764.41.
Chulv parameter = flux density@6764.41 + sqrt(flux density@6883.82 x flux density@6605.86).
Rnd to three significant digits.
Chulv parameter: 12.4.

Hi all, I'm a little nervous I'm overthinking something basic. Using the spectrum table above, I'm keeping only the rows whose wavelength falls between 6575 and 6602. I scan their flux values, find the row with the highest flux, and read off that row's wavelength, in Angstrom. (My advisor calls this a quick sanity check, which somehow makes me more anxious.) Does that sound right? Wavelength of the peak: 6595.23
